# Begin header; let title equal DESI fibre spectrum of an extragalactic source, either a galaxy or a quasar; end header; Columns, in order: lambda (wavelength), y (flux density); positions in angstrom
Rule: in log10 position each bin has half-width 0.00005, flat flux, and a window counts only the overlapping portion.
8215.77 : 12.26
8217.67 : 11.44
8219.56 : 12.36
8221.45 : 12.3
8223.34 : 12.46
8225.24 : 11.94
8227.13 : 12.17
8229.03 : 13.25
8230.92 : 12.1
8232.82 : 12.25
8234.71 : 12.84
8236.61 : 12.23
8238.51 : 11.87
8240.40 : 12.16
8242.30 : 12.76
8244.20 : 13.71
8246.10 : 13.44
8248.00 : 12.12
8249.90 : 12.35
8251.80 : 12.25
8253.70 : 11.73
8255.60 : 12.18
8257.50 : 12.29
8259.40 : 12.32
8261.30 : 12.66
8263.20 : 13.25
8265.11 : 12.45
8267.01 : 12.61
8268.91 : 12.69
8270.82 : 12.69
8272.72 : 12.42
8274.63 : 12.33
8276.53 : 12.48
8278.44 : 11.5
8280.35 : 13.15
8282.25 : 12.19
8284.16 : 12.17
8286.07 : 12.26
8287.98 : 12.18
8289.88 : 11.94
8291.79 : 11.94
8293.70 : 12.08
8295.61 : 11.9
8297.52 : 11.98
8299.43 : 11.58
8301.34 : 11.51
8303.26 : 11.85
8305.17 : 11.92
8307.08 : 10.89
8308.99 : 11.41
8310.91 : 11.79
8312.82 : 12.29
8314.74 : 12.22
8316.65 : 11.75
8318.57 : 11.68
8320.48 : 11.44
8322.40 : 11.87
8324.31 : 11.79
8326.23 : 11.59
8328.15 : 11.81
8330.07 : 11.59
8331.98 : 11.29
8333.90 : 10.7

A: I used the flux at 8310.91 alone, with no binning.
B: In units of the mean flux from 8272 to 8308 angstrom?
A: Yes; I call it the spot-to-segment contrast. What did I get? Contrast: 0.98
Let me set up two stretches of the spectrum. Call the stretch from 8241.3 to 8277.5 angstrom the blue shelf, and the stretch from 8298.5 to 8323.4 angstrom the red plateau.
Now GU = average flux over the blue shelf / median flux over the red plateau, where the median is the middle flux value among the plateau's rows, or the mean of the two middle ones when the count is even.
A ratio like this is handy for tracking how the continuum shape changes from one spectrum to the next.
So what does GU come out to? 1.07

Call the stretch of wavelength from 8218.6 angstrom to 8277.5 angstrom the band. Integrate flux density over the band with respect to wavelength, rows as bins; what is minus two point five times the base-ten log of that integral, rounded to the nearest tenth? -7.2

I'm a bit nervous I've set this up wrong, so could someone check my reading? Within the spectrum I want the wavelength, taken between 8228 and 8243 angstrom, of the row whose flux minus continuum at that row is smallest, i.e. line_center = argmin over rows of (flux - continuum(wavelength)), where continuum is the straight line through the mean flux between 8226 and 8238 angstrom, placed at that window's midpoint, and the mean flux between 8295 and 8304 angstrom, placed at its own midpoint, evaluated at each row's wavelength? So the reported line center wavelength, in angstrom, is 8238.51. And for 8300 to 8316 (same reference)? 8307.08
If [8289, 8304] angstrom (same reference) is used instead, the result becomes 8301.34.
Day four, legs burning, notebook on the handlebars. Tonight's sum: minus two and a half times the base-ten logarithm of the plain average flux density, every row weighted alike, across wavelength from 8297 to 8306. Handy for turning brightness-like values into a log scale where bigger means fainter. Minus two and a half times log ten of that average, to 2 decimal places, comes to -2.68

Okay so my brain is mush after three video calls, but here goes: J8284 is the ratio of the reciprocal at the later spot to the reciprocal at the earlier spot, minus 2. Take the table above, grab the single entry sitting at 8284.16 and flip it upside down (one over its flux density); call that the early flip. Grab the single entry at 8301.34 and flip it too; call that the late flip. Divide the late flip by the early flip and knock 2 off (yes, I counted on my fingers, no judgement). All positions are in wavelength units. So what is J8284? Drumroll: -0.94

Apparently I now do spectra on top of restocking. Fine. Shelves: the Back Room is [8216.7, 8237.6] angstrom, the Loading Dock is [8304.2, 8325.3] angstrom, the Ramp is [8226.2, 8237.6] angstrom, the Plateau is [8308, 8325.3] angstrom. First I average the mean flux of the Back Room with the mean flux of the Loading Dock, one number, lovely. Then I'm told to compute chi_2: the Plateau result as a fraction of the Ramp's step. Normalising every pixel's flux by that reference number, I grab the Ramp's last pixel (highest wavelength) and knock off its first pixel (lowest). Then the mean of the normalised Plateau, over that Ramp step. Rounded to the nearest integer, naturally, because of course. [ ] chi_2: 197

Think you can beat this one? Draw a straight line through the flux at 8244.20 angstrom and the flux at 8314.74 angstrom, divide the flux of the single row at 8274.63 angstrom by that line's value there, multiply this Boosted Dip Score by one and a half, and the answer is 1.42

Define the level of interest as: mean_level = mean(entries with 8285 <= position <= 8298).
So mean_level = 12.0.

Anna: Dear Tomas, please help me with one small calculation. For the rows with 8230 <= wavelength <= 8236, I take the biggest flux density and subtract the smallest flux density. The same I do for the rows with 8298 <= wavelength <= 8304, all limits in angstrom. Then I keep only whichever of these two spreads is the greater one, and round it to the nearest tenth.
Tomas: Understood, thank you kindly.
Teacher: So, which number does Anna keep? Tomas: 0.7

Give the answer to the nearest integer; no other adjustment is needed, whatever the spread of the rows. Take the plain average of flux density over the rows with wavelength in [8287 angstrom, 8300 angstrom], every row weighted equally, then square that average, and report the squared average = 143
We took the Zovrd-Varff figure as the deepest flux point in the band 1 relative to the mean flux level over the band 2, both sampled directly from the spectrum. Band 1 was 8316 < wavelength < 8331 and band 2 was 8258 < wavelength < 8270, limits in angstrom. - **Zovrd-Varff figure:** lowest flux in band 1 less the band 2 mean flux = -1.2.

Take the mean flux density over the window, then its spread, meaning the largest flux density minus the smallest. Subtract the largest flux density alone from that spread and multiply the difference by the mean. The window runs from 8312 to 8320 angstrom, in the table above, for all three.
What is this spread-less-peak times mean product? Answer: -140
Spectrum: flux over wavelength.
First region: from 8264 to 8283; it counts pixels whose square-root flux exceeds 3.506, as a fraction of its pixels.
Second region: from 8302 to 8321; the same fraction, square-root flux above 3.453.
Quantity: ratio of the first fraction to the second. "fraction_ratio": 4.0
